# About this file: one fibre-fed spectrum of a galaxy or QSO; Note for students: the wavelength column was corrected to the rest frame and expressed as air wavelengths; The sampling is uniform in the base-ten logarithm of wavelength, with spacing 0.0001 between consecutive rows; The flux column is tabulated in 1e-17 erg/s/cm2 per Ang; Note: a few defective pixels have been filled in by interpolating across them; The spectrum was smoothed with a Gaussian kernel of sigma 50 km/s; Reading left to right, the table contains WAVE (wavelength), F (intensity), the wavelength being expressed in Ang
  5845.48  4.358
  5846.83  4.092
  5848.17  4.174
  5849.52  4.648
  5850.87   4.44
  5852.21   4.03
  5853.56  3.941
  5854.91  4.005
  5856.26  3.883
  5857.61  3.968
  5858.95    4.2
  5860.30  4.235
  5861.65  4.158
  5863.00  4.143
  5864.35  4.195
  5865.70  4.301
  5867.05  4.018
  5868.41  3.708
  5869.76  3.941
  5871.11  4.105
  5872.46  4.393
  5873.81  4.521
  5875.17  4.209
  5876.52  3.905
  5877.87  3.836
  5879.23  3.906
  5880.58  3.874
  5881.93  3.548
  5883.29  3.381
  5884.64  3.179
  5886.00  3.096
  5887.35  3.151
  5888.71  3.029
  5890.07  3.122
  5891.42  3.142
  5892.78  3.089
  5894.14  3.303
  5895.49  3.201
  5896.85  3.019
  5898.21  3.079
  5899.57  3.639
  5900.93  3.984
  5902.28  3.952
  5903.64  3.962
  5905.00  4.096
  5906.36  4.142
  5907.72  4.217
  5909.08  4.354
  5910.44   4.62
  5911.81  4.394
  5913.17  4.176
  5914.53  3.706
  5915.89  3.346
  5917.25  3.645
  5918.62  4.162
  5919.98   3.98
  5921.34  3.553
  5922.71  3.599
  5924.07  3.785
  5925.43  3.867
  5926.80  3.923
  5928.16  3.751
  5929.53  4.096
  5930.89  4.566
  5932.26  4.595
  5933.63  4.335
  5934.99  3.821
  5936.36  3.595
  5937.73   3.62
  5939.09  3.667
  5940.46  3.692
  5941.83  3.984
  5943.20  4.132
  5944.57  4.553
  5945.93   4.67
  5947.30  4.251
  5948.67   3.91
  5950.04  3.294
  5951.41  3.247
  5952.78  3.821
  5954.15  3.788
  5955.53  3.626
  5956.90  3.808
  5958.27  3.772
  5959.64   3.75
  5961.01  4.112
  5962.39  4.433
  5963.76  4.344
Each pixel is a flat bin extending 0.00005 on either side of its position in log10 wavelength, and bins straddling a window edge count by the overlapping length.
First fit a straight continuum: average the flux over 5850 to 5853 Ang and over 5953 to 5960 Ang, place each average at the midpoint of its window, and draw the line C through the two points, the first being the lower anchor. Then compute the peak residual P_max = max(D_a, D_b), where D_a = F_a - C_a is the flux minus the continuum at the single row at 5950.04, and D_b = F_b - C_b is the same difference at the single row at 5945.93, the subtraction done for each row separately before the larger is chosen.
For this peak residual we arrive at 0.87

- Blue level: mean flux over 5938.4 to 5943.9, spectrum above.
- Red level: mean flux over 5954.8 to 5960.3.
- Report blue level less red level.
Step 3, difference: 0.13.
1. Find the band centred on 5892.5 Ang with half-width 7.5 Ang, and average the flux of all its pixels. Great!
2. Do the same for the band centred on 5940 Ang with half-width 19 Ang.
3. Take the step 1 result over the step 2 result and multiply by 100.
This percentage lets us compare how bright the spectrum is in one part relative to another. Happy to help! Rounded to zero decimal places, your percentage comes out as 81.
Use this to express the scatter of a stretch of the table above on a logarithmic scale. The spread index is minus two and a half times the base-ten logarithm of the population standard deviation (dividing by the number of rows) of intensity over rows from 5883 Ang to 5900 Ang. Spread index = 2.0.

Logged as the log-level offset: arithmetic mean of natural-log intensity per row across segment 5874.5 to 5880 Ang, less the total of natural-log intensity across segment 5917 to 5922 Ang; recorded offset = -4.0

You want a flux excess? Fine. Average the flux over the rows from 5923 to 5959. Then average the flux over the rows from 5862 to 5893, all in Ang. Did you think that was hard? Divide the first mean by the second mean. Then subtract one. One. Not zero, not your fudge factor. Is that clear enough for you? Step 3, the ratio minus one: 0.05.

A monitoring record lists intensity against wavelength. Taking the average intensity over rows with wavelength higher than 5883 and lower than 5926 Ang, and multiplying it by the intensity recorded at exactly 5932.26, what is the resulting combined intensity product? 16.8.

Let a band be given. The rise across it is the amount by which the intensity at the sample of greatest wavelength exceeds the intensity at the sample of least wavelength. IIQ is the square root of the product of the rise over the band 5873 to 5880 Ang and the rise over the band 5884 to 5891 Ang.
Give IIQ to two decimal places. 0.19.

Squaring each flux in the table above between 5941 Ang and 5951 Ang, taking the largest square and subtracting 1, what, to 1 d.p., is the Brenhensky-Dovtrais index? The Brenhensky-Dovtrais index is 20.8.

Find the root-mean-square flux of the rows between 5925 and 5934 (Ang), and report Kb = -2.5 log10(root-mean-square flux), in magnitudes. -1.55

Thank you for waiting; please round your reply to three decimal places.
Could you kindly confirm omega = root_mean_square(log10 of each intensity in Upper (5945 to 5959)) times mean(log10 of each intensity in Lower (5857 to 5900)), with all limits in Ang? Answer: 0.329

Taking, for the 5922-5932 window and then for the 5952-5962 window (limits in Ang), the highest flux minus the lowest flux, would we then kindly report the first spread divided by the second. 2.0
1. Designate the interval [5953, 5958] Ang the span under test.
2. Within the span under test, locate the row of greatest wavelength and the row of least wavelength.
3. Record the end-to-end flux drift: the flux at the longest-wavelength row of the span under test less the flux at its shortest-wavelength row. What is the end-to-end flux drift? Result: 0.0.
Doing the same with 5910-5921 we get -0.6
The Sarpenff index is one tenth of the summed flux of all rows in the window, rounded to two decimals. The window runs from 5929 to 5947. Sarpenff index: 5.33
